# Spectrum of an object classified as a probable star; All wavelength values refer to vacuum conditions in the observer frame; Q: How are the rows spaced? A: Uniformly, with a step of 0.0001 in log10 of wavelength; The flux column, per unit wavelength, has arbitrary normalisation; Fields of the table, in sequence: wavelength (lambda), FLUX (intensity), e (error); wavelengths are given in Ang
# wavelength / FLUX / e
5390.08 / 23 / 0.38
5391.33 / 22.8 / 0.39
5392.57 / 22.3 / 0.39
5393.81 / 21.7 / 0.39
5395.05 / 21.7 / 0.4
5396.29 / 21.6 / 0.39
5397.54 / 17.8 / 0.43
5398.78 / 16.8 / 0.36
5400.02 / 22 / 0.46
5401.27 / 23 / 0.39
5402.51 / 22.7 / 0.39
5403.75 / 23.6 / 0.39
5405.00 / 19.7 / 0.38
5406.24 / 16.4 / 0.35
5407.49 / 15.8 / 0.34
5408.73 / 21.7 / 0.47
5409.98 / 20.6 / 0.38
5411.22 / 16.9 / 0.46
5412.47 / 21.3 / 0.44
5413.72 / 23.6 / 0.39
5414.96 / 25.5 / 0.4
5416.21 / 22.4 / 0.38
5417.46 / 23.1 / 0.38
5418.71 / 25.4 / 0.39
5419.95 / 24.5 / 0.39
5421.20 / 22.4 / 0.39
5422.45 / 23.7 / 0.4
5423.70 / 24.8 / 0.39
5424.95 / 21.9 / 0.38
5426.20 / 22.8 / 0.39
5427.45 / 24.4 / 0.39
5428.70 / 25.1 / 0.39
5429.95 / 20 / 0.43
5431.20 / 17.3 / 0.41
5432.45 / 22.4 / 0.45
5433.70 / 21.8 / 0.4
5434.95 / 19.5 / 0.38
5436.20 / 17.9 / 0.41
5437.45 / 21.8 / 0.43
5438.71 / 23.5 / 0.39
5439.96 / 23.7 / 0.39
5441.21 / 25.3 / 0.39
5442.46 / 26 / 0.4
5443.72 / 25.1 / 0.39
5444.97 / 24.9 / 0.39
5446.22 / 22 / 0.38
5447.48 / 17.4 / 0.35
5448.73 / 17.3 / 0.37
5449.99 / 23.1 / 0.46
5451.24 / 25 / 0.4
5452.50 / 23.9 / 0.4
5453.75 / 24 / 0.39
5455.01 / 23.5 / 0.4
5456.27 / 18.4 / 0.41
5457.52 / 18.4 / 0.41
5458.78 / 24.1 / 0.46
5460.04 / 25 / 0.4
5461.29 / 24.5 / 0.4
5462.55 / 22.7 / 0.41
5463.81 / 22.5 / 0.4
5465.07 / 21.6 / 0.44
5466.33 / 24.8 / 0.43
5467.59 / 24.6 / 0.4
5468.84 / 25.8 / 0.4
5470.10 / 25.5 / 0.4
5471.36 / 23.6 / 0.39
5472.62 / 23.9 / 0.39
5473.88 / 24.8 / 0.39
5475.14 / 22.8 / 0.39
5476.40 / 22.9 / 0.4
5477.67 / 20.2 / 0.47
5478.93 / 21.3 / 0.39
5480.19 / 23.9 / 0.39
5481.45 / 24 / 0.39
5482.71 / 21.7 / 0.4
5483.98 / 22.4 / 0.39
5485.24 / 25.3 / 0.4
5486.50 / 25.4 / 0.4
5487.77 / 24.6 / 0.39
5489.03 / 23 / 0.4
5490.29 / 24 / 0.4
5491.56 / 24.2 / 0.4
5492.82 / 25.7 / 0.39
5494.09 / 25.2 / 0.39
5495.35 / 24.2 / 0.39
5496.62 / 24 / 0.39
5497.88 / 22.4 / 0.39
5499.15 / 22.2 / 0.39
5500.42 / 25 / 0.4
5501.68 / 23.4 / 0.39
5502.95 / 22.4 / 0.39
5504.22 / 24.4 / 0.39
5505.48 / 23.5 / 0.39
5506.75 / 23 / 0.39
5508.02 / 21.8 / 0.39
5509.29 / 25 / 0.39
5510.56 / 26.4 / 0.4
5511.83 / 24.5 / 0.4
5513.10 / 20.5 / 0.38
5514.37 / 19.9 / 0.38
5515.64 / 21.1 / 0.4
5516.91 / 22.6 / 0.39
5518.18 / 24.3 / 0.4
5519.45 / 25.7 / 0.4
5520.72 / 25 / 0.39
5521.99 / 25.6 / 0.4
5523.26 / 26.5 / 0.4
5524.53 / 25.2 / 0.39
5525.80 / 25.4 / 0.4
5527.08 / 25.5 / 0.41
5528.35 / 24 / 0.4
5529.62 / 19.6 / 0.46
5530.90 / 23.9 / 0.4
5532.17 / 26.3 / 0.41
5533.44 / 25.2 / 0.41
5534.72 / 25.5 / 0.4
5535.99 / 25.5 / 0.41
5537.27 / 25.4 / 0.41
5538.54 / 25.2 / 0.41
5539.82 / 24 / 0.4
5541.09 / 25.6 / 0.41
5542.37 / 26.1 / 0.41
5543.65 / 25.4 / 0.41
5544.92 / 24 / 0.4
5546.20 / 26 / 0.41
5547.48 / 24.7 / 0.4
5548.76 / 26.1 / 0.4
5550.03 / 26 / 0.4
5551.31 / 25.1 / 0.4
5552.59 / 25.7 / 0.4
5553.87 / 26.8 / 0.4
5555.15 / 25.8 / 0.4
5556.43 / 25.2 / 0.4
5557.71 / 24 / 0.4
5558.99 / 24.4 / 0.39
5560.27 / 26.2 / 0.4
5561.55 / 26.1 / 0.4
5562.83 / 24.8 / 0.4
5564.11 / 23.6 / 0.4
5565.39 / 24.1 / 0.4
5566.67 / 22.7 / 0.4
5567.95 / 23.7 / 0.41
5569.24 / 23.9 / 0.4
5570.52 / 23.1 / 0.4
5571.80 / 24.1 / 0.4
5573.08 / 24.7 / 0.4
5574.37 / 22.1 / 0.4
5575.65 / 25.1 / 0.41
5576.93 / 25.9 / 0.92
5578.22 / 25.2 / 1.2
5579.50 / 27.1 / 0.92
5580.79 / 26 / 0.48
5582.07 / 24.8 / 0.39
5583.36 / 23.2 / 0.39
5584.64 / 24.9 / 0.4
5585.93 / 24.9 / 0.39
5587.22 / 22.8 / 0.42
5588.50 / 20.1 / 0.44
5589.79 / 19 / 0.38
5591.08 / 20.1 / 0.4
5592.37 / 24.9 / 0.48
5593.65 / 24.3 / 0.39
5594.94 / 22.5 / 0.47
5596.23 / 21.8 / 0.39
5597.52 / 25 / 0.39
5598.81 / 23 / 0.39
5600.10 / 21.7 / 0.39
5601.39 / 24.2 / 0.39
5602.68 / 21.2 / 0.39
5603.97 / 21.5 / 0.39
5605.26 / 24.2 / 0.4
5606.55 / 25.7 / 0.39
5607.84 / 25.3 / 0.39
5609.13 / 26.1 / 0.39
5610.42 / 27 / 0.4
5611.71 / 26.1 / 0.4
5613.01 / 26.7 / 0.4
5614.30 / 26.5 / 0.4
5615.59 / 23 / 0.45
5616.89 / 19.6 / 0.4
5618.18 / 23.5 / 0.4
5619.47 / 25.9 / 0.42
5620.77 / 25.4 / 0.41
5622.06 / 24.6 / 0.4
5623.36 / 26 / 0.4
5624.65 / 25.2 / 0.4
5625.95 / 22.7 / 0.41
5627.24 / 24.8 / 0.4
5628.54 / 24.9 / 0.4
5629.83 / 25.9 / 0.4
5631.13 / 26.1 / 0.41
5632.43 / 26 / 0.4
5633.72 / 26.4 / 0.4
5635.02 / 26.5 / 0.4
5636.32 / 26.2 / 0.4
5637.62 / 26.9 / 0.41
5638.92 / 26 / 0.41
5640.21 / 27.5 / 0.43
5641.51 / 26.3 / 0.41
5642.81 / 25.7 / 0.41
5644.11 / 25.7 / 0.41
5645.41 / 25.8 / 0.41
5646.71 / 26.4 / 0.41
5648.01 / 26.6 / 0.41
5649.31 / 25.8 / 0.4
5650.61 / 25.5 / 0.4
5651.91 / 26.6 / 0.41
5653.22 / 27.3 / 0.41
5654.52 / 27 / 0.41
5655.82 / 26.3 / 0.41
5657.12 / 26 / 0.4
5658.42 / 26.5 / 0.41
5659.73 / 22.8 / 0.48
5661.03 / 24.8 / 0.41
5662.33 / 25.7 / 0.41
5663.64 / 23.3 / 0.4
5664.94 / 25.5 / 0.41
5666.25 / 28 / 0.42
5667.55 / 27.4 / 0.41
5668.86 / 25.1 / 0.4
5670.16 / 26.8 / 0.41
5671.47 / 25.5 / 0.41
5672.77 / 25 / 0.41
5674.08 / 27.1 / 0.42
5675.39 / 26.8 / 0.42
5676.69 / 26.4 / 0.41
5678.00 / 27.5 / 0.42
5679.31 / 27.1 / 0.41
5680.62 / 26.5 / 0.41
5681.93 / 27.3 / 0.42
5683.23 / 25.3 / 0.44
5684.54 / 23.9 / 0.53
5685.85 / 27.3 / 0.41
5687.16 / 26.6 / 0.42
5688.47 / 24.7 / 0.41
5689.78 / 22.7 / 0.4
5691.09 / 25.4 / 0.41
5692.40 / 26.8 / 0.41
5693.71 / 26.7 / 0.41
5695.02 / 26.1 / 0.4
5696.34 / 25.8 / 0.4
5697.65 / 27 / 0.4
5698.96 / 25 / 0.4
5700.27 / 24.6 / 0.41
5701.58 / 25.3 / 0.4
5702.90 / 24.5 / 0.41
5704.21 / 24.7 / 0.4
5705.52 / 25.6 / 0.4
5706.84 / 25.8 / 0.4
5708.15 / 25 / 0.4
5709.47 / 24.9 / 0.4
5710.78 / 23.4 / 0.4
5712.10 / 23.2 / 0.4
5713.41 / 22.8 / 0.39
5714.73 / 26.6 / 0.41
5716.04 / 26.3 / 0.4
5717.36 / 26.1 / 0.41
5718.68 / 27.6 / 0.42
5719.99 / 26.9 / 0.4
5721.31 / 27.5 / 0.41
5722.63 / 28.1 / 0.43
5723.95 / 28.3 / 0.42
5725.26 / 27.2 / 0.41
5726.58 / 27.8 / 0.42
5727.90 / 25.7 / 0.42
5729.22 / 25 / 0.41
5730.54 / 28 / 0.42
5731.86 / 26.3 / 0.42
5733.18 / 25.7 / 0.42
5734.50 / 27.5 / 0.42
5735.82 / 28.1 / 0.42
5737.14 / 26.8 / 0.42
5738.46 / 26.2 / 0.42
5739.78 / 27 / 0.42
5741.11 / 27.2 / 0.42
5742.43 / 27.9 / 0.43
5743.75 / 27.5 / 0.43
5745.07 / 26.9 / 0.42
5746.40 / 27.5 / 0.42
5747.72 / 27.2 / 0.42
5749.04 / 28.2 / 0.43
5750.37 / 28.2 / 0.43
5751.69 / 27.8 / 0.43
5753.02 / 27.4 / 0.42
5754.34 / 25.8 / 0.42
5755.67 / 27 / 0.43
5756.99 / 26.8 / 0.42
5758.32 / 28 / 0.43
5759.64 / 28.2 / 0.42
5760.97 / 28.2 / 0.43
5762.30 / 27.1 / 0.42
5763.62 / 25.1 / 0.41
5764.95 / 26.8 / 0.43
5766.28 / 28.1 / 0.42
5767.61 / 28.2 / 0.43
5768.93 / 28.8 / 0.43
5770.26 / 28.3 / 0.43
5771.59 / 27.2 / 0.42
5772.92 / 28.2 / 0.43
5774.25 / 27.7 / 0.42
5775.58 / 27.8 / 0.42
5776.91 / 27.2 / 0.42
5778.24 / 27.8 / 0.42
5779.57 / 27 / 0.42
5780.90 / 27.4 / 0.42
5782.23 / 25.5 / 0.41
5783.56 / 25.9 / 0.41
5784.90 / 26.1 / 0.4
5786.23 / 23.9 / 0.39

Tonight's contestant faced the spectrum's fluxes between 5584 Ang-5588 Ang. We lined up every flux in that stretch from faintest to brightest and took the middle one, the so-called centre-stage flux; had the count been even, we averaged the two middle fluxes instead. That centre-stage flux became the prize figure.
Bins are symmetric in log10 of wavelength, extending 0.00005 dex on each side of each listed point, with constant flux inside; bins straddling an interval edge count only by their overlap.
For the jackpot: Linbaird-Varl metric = 24.9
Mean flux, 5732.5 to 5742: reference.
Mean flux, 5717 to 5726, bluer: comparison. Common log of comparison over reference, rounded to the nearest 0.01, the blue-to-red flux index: 0.01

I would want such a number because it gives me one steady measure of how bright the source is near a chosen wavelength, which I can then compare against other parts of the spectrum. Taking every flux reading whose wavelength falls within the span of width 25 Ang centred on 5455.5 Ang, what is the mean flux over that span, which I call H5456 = 22.6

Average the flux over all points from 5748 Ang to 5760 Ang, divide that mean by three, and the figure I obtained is 9.2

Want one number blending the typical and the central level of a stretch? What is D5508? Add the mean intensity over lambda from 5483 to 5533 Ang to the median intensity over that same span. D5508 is 48.1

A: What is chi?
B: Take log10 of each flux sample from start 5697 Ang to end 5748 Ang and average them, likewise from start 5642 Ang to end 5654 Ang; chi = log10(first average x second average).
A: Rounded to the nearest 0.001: 0.303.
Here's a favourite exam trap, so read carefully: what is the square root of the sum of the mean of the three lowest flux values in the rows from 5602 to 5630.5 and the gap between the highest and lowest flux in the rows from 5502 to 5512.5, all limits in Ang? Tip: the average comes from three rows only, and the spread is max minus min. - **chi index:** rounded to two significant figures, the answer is 5.0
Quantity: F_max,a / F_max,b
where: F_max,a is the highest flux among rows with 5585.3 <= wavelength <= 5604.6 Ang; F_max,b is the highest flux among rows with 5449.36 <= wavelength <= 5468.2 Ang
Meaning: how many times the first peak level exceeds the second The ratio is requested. 1.00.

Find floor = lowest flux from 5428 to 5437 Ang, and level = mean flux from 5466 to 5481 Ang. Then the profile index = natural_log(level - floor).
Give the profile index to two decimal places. 1.85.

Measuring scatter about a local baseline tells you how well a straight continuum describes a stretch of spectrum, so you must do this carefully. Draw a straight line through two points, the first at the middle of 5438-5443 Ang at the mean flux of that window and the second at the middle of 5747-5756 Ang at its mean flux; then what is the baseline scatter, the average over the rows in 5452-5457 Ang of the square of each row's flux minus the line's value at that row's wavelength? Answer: 11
